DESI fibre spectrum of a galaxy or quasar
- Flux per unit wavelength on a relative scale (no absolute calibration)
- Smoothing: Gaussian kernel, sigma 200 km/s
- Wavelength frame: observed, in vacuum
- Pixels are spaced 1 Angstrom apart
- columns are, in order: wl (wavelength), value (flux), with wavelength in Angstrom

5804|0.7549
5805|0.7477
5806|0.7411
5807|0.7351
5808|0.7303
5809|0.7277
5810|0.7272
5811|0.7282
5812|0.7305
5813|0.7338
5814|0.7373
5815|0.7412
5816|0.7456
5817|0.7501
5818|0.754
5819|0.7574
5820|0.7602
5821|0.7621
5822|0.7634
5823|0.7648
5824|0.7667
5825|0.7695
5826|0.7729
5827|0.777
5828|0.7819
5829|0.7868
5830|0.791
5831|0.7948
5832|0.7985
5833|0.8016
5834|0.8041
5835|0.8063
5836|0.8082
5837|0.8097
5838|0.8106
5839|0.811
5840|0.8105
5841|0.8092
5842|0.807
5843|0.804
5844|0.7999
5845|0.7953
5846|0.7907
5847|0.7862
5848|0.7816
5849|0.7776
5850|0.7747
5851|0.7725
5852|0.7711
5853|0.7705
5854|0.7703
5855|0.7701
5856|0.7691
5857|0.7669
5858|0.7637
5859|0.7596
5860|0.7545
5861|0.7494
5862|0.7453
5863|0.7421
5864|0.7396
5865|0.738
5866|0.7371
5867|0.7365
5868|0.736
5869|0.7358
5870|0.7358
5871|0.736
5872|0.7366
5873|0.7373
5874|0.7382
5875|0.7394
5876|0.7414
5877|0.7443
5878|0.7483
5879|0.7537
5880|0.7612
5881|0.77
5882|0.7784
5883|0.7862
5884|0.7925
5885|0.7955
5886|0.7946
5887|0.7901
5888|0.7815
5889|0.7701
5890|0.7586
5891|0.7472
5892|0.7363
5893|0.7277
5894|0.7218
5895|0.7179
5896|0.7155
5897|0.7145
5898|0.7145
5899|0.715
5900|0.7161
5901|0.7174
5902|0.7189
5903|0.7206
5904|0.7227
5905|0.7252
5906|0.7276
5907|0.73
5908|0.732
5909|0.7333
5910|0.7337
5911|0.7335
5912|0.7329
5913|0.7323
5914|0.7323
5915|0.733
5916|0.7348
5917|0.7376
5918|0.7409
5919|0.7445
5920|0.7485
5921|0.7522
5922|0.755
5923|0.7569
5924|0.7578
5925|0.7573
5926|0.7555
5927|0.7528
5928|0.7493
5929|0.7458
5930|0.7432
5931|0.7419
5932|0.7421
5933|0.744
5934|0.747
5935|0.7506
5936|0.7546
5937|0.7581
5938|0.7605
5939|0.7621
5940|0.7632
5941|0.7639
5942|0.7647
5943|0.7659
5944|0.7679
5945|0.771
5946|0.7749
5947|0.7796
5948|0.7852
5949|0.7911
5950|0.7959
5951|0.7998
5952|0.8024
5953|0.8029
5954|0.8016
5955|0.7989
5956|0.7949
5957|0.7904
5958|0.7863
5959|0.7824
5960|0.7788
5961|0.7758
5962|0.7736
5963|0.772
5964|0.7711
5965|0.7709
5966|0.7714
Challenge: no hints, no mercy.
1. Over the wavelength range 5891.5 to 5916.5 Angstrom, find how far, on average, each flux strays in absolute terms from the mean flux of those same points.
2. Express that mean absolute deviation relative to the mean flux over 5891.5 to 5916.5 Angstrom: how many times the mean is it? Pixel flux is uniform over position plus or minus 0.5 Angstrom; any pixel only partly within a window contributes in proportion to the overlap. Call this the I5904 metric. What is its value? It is 0.010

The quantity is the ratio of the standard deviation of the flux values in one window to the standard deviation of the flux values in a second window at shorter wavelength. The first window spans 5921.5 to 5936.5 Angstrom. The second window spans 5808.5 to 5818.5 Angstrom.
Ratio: 0.6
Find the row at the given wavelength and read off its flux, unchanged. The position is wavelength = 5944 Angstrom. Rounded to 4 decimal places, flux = 0.7679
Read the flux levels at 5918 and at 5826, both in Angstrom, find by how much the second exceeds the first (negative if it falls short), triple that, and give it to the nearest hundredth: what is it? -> 0.10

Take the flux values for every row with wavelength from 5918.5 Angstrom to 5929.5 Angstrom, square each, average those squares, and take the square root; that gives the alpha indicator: 0.752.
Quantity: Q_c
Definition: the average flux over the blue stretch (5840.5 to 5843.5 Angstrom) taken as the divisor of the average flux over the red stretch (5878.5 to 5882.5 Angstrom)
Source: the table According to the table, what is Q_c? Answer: 0.95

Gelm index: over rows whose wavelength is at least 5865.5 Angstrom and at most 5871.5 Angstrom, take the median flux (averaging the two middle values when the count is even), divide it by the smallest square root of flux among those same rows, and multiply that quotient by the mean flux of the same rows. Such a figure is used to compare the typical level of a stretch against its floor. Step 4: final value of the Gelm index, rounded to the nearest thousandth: 0.632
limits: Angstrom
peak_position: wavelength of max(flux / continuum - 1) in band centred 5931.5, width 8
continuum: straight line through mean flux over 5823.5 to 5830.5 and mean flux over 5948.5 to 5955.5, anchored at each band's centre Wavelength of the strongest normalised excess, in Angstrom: 5935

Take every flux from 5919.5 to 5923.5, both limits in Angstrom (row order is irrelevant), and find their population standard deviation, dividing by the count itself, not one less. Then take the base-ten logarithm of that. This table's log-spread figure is -2.50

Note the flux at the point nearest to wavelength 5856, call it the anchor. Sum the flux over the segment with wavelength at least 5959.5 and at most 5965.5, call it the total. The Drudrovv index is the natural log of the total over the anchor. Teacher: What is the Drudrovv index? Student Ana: 1.80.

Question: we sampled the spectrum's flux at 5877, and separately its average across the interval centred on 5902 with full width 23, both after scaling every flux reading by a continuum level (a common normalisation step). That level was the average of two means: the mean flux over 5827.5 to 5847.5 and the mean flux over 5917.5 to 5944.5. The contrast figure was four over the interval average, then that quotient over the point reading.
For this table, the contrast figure 4.47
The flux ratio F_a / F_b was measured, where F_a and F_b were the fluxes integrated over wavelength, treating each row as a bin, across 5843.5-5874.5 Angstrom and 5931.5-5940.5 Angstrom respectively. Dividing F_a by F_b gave 3.5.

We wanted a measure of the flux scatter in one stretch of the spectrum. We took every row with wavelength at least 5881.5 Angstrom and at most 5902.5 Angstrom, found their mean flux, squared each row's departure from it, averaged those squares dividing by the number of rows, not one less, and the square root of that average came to 0.032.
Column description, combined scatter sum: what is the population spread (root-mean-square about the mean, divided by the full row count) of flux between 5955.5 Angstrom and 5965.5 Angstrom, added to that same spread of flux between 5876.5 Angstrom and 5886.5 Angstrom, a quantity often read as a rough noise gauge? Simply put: 0.027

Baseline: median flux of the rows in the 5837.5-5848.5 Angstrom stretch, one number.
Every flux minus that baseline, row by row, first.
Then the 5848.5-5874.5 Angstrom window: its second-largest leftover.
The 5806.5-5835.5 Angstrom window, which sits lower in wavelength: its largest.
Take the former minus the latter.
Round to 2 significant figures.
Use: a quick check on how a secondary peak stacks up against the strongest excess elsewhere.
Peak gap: -0.032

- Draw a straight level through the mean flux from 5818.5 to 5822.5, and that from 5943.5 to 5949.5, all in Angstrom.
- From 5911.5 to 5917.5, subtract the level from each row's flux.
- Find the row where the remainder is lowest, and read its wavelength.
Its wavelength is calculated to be 5914 Angstrom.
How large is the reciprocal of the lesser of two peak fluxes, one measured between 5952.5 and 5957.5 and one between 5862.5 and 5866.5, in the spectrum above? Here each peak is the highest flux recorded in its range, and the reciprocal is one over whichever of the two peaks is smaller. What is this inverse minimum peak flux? 1.35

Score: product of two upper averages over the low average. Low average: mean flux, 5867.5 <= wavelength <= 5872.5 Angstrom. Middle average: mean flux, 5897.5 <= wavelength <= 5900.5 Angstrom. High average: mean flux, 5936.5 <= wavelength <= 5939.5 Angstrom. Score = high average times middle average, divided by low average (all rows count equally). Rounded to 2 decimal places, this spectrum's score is 0.74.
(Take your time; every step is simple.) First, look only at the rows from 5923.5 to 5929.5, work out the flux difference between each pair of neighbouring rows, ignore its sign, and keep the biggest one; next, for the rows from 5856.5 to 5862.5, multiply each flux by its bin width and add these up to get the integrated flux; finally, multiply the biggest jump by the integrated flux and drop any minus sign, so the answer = 0.016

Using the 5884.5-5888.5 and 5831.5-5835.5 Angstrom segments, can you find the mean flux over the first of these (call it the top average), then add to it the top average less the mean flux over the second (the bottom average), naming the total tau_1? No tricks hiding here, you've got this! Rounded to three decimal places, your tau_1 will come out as 0.778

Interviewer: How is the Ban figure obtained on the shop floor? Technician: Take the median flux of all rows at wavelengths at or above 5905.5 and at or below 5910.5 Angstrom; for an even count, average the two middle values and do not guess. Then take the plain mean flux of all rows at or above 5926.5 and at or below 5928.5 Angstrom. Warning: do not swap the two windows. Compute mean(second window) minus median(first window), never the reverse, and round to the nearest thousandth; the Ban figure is 0.019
